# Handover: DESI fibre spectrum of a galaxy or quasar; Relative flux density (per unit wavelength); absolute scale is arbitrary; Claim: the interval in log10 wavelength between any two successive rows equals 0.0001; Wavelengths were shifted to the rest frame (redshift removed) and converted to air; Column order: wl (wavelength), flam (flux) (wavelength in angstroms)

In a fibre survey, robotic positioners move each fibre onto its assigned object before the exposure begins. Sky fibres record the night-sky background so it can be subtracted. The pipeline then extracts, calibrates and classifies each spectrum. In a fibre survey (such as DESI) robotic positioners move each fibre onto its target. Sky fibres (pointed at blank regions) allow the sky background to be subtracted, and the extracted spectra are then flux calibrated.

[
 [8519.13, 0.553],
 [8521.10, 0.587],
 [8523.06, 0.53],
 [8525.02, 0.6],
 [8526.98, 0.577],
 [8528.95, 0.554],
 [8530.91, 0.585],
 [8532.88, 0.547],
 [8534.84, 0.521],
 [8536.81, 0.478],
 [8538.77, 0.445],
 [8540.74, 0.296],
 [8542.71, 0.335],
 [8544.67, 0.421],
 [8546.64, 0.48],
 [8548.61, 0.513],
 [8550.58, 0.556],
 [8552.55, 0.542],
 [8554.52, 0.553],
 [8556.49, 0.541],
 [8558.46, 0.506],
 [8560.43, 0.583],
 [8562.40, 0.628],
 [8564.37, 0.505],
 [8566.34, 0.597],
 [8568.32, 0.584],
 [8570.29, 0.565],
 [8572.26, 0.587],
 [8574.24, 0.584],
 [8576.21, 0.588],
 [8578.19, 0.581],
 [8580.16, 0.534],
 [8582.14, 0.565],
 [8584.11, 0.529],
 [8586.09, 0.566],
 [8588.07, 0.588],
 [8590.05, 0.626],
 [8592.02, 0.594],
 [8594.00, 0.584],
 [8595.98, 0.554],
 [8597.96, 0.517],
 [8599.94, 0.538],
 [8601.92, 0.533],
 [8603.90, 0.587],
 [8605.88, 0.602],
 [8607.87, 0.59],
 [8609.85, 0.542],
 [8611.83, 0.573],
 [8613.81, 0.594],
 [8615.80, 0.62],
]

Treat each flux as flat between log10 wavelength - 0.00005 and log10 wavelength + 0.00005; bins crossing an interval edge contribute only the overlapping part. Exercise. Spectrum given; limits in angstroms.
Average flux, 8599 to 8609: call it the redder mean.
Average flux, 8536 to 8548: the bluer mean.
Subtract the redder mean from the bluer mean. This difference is -0.16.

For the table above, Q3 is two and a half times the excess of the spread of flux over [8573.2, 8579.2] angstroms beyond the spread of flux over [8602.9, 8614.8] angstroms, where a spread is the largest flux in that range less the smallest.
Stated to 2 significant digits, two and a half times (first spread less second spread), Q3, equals -0.13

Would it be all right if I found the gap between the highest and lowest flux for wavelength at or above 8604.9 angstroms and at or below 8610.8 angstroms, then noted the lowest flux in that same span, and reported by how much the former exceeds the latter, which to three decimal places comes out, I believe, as -0.482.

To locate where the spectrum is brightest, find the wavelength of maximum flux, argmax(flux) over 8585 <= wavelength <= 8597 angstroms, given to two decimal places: 8590.05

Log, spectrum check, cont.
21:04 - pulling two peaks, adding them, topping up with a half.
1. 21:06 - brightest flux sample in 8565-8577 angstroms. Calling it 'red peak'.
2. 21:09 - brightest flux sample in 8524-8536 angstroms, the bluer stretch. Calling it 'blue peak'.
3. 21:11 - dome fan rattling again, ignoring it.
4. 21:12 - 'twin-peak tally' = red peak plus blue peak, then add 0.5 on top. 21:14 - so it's 1.70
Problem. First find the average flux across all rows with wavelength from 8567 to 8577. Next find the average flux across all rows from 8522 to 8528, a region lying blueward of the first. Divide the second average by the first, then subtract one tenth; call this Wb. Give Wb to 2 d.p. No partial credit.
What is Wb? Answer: 0.88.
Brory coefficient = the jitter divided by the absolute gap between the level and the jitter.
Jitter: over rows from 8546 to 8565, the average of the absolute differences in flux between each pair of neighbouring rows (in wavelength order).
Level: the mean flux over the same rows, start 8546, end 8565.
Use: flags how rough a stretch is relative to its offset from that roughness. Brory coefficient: 0.088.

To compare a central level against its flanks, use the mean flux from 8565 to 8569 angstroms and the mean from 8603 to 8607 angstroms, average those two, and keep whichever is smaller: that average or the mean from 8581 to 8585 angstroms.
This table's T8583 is 0.547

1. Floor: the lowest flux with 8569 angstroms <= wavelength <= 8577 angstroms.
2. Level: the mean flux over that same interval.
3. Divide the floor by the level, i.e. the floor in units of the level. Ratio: 0.972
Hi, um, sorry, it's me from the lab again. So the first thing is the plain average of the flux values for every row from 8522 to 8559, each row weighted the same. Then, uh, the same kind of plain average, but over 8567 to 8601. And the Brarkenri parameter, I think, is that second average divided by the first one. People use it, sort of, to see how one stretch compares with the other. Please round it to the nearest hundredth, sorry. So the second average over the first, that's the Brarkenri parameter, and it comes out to 1.13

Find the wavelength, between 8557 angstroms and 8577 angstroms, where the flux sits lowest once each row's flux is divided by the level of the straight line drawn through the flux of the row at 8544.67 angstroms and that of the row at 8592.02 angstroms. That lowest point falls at 8564.37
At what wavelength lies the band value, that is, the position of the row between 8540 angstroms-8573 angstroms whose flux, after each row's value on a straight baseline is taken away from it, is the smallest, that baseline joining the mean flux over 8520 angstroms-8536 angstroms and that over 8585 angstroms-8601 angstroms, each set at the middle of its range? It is 8540.74 angstroms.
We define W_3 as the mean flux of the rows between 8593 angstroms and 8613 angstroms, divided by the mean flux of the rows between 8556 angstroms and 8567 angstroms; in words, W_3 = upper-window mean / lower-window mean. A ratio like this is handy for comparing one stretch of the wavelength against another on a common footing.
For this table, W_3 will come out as 1.00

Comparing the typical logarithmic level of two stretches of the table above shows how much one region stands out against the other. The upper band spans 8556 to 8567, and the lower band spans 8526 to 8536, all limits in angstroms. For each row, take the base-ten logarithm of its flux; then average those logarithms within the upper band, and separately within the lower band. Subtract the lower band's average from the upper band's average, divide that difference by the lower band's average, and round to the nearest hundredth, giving -0.01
